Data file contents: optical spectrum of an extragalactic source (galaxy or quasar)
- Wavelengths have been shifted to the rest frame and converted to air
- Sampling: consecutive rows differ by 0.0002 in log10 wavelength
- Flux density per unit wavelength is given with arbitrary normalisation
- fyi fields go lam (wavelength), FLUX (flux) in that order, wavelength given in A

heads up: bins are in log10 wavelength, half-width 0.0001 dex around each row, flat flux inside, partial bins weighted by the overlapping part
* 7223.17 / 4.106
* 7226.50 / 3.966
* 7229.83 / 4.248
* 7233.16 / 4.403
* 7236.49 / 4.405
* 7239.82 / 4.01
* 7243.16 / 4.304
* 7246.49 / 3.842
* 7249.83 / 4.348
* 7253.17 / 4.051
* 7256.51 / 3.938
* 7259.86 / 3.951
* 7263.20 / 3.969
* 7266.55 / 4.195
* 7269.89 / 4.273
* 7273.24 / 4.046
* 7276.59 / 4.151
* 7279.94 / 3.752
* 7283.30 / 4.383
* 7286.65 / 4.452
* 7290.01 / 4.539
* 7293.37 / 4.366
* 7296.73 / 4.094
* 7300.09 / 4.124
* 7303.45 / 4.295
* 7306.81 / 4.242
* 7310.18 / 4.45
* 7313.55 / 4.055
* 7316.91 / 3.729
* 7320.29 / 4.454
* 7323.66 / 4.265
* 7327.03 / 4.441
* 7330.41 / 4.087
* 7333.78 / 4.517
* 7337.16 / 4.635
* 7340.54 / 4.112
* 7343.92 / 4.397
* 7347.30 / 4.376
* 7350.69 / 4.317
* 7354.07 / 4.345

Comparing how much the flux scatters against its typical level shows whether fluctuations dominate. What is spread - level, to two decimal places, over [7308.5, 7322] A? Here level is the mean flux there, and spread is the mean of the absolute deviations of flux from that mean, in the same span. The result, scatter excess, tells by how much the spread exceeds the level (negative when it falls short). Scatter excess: -3.89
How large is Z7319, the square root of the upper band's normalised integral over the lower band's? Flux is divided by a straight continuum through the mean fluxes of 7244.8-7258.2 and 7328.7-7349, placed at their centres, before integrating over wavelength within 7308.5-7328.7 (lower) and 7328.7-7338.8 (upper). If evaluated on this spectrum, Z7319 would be 0.72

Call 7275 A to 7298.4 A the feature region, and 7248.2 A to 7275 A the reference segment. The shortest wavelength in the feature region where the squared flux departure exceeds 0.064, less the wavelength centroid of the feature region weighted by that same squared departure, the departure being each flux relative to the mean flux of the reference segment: -6.8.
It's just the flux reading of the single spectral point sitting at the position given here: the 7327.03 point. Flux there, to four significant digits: 4.441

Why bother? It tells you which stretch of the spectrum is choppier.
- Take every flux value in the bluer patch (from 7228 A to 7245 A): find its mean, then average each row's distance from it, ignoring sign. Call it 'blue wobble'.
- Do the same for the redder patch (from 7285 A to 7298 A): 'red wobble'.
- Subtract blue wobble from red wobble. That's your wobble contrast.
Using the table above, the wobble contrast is 0.018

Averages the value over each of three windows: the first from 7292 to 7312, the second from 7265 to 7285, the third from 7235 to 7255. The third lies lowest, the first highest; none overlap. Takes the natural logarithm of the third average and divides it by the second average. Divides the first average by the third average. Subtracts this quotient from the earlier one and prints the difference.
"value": -0.680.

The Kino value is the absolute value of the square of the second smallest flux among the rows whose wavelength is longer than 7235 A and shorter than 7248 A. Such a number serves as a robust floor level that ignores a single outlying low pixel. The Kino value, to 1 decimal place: 16.1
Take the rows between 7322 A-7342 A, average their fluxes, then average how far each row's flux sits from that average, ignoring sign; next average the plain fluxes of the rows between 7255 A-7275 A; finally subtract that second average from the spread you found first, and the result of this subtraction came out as -3.87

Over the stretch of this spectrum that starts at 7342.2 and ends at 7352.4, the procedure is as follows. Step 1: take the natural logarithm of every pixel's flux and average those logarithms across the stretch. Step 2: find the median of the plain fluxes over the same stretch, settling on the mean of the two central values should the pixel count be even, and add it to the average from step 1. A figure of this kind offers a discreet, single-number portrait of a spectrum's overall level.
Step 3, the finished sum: 5.85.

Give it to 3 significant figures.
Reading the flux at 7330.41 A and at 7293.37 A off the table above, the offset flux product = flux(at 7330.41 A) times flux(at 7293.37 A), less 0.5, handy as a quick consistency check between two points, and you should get 17.3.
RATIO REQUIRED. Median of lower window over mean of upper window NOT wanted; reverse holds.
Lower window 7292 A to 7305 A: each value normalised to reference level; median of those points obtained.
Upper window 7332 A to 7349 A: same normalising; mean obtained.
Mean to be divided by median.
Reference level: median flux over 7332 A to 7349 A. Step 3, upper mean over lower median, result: 1.05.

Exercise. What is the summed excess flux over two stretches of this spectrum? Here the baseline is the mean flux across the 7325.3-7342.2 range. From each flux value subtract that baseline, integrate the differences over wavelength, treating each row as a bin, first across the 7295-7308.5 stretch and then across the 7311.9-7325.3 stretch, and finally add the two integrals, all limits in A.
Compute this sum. -5.4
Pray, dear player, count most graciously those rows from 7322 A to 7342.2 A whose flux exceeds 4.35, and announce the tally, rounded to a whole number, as 3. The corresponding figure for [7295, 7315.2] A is 1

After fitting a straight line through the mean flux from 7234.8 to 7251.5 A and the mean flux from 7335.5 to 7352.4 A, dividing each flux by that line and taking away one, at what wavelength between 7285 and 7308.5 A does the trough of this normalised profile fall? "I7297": 7296.73 A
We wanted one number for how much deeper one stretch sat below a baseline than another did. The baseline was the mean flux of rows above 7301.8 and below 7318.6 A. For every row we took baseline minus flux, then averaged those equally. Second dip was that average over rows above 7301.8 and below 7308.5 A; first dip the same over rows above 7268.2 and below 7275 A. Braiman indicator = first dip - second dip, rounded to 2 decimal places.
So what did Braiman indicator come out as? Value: 0.11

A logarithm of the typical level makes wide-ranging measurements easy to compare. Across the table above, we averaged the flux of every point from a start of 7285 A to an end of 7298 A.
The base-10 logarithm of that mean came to 0.640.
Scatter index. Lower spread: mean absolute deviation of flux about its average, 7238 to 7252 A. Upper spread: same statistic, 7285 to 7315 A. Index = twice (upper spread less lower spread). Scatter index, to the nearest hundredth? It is -0.11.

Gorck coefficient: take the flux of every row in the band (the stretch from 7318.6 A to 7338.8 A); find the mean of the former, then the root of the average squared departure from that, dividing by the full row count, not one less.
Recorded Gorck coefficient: 0.18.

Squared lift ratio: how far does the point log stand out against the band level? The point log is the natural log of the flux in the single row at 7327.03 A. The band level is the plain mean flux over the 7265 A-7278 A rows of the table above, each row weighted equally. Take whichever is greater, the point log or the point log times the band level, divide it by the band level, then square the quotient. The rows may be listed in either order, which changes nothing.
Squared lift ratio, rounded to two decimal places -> 2.22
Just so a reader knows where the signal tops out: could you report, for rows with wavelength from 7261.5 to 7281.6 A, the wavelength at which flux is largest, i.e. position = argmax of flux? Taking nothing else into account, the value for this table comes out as 7269.89 A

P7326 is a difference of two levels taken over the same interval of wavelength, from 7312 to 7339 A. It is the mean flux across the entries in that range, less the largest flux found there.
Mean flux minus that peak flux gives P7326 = -0.36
